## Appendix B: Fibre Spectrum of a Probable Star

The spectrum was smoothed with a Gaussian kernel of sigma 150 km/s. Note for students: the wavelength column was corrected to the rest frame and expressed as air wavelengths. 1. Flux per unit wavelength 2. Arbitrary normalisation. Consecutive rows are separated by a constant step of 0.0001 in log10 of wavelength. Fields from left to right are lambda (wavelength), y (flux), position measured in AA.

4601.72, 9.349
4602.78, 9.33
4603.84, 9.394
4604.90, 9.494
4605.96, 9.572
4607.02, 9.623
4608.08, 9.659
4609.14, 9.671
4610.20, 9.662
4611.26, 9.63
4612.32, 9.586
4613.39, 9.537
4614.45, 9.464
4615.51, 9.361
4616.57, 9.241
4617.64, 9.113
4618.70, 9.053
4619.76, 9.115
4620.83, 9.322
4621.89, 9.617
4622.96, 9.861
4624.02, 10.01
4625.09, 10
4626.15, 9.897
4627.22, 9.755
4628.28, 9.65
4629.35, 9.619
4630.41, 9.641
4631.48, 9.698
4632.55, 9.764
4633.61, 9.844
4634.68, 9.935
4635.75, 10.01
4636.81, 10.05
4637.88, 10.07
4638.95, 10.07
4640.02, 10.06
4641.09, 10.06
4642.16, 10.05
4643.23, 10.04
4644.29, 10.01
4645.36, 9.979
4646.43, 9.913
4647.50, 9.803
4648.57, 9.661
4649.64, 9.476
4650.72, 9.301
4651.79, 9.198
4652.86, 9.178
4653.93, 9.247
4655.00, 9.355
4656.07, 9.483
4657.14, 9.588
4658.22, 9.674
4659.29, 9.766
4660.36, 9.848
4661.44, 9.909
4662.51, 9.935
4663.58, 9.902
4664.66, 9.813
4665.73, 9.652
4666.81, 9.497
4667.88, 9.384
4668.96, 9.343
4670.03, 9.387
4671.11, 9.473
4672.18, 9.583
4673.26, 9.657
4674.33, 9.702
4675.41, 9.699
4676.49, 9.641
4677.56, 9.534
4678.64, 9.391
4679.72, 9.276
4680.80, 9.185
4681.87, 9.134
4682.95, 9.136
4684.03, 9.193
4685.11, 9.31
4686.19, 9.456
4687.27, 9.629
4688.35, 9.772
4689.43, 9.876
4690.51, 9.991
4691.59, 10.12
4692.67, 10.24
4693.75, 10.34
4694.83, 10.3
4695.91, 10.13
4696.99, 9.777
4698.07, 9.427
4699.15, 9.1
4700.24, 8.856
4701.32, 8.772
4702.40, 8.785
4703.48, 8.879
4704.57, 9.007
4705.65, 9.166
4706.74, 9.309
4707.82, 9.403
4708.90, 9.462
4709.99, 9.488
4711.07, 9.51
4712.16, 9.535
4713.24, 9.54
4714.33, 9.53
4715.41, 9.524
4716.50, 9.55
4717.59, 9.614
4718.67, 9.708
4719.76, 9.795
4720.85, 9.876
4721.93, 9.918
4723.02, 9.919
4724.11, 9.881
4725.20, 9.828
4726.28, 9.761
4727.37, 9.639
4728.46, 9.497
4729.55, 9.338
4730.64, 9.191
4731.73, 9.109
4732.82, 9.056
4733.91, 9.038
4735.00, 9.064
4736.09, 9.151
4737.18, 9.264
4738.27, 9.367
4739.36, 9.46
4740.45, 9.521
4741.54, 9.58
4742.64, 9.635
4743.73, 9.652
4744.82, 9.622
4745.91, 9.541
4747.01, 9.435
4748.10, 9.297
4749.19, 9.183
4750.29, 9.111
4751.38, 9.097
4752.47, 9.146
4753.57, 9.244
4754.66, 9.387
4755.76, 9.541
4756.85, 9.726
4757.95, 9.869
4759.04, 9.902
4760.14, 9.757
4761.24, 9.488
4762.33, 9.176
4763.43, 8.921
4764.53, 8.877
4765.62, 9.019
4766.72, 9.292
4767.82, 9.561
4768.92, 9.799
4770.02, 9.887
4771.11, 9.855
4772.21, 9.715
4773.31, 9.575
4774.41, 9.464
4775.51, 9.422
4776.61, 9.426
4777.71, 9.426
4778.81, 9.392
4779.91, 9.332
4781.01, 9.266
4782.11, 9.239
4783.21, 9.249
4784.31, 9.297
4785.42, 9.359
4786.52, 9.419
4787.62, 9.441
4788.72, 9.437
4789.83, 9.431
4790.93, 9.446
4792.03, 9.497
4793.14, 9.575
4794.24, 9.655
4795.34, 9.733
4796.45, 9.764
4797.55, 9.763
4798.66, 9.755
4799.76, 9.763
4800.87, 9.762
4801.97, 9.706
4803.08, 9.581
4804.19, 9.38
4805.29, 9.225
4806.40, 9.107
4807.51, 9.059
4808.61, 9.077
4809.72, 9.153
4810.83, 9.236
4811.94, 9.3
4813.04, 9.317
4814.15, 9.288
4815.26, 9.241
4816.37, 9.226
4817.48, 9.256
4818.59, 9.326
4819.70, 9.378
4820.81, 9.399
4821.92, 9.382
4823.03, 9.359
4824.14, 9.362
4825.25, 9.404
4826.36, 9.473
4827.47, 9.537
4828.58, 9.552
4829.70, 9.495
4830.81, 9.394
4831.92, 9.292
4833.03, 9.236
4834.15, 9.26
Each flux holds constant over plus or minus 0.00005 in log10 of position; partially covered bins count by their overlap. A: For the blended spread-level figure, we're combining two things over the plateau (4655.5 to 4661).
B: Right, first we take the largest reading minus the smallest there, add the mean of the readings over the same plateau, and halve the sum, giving 5.02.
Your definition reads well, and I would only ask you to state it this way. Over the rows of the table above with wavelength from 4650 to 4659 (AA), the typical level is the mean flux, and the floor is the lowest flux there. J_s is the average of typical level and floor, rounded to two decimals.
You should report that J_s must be 9.28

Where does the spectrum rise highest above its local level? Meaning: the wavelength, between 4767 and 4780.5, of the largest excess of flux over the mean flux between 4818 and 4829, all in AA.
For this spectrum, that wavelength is 4770.02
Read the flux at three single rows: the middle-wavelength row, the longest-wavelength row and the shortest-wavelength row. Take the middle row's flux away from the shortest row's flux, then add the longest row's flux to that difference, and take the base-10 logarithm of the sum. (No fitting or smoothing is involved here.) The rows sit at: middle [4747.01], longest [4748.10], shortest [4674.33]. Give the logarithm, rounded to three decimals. 0.981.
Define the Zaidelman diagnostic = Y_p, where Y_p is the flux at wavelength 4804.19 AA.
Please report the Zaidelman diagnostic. 9.38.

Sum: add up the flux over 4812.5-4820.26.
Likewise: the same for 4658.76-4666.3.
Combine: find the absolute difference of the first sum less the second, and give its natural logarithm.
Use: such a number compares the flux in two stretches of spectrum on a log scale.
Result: 1.3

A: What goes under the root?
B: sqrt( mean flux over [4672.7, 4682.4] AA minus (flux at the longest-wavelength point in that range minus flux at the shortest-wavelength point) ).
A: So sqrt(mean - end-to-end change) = 3.16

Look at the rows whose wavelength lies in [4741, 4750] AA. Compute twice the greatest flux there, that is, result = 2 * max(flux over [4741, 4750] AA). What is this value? 19.3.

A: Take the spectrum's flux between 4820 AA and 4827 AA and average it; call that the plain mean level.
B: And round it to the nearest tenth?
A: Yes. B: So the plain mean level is 9.4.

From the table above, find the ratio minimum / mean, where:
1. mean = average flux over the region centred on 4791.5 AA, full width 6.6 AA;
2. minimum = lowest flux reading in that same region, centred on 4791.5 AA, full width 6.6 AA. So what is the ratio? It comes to 0.992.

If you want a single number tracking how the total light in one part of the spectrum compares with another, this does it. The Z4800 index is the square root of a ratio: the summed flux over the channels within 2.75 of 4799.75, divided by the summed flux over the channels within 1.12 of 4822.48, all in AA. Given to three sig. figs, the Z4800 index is 1.61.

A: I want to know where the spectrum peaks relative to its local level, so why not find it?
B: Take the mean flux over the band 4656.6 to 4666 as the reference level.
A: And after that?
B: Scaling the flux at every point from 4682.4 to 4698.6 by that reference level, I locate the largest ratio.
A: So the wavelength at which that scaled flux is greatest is 4693.75 AA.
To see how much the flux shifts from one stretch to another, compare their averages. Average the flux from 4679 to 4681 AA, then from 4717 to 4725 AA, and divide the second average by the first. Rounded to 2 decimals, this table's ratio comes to 1.06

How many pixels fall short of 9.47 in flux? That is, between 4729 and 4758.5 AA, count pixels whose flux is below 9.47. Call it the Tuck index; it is 18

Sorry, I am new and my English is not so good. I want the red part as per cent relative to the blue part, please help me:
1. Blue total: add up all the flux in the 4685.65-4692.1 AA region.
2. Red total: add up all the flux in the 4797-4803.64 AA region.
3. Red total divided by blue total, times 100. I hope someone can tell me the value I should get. 99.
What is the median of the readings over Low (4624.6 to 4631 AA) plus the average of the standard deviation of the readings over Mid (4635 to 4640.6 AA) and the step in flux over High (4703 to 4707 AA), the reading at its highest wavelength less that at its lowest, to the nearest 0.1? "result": 9.9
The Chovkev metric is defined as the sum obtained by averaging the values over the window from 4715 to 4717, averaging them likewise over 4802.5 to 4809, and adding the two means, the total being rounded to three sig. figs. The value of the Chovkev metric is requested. 18.8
